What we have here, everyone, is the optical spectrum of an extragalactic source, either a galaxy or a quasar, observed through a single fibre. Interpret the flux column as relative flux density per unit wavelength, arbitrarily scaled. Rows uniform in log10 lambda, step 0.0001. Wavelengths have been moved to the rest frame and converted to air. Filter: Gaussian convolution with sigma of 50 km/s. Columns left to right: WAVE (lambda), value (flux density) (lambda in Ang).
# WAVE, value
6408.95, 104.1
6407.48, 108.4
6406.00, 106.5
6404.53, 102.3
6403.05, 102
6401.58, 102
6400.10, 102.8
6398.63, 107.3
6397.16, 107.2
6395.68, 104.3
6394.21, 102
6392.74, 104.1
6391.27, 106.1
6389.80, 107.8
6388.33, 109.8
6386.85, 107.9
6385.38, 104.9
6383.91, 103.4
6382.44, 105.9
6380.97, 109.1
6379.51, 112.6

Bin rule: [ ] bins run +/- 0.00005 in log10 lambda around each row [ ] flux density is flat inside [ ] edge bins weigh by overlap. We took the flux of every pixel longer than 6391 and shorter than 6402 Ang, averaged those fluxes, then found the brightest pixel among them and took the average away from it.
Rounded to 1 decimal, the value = 2.8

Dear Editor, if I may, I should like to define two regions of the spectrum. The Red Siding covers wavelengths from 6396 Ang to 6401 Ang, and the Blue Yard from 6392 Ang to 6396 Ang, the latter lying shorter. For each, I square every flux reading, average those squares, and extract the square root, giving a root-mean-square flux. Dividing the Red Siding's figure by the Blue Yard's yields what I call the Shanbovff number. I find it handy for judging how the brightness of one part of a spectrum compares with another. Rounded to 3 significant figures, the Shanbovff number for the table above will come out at 1.02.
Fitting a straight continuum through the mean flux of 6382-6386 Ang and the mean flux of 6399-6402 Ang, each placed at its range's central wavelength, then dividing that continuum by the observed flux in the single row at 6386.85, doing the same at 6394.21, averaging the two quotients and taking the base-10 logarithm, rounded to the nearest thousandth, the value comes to -0.004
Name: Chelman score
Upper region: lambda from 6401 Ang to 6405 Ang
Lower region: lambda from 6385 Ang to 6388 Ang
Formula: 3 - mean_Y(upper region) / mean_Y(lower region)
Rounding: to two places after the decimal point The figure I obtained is 2.04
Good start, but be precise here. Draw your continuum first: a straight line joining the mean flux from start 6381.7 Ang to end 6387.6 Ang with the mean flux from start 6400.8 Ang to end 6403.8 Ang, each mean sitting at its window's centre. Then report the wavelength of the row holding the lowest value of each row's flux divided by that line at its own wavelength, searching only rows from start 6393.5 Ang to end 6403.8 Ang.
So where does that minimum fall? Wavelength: 6394.21 Ang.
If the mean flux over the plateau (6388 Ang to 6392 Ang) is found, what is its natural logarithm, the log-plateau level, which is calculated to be 4.68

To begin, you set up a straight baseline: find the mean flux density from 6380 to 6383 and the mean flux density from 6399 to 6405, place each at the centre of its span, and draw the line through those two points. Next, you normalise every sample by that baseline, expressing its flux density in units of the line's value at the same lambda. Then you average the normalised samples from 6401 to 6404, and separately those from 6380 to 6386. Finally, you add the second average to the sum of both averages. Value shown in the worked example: 2.97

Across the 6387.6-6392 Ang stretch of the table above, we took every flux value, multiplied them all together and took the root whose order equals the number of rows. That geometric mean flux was 108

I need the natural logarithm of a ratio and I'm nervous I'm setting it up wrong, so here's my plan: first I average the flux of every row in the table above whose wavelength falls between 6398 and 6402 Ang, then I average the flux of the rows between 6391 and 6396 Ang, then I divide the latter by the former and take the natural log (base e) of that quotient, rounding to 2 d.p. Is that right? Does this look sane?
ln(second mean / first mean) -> 0.00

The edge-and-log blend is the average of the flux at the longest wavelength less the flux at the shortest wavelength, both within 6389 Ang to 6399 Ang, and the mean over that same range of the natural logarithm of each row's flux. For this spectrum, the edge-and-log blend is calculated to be 2.1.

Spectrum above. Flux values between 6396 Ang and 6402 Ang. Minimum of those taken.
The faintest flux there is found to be 102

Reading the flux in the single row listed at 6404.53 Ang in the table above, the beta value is 102.3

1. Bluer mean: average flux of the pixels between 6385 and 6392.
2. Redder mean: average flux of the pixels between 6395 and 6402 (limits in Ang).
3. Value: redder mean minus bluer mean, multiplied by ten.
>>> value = -26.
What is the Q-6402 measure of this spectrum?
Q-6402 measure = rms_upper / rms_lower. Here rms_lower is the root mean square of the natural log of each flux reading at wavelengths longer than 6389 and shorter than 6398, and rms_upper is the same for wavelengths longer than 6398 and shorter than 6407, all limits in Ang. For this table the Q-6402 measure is 0.997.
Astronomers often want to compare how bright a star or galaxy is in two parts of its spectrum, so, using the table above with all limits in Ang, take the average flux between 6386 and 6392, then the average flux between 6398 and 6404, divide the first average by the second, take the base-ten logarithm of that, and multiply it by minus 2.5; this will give -0.045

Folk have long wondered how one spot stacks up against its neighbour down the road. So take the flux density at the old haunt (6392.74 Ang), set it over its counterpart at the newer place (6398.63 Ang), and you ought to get 0.97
